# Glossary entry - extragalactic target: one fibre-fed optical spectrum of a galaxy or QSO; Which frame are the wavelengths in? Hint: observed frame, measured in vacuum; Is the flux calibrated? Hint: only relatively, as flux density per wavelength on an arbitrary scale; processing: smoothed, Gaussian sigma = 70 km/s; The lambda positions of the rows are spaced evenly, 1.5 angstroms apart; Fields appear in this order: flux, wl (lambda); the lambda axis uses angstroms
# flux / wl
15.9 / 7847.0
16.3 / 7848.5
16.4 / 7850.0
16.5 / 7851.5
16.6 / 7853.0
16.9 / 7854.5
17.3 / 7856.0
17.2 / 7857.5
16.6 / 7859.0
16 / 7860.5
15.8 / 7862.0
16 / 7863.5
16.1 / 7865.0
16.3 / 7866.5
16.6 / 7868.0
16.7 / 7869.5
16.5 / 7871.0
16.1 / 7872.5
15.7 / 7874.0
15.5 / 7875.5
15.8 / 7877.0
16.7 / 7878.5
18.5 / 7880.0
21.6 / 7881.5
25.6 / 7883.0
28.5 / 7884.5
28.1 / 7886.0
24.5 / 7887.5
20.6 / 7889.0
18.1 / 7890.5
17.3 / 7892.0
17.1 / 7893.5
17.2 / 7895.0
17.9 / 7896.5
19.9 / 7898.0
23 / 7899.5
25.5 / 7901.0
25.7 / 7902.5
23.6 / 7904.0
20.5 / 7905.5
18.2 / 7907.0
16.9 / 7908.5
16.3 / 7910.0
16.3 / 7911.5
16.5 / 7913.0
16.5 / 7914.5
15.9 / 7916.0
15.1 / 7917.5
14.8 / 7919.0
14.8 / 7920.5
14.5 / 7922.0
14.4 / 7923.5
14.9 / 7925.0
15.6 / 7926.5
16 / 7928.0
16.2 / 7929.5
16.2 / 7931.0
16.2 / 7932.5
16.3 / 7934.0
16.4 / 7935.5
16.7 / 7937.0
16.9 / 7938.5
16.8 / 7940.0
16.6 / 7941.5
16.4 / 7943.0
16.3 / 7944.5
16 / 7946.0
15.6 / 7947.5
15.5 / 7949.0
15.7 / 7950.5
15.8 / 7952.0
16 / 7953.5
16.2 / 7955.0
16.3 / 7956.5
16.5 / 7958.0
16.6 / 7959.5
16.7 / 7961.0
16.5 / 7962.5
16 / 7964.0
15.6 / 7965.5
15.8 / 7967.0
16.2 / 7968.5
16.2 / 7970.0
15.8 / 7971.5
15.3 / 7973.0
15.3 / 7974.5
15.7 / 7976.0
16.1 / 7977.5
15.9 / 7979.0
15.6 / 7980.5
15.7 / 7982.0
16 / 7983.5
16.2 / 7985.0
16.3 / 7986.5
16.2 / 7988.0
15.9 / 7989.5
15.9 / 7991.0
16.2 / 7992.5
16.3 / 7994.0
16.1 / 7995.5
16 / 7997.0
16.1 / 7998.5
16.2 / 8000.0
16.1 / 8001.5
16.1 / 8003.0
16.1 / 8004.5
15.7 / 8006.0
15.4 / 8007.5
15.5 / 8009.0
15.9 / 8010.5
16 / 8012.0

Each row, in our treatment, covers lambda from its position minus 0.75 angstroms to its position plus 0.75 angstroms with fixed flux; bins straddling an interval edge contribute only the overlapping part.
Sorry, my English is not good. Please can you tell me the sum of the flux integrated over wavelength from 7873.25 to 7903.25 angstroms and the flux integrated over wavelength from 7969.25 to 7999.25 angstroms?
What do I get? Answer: 1097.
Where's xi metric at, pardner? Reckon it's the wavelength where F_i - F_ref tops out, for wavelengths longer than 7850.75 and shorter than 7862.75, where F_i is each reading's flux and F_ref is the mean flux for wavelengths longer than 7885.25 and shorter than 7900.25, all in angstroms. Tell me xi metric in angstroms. 7856.0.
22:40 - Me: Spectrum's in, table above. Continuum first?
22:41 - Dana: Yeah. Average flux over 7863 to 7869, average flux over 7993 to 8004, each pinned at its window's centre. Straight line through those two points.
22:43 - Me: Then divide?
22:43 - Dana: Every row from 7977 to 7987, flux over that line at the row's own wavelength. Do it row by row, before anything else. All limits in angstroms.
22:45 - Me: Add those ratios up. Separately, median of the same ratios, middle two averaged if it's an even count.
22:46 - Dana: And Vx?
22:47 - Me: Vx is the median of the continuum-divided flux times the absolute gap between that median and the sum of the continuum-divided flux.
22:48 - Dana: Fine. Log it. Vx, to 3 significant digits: 5.88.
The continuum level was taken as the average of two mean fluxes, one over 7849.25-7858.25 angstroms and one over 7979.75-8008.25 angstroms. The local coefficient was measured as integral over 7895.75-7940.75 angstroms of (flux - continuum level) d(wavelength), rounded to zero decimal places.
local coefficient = 48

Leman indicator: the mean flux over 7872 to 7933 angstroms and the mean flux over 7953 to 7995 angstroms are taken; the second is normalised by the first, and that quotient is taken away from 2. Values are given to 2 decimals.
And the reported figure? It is 1.13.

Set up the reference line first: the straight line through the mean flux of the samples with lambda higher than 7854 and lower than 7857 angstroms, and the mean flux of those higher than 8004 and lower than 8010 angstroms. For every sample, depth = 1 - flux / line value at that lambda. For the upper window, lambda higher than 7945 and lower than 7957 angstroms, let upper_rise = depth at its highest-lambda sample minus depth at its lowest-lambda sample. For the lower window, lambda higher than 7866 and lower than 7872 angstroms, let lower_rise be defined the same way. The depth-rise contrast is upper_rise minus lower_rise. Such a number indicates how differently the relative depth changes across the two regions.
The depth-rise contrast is 0.0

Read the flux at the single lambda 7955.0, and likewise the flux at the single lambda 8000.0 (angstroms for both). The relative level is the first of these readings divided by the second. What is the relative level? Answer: 1.00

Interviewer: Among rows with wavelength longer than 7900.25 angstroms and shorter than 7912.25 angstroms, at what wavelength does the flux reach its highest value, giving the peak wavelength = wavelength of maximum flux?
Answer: 7902.5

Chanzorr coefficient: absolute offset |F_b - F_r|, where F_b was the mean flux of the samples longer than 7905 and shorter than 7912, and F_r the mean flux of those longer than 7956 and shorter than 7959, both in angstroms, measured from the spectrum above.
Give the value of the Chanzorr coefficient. 1.2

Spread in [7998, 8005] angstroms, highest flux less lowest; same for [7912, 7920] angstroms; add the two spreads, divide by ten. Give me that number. 0.18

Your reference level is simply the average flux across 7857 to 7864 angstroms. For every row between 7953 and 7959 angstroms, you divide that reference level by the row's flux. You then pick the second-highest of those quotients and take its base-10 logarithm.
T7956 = 0.003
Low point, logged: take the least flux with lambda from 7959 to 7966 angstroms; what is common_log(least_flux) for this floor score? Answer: 1.19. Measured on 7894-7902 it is 1.24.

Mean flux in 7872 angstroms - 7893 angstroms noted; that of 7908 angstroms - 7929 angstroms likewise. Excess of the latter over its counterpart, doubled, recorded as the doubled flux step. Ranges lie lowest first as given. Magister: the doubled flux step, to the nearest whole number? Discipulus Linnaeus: -9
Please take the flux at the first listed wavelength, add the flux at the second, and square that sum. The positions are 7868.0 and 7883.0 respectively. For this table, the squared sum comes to 1781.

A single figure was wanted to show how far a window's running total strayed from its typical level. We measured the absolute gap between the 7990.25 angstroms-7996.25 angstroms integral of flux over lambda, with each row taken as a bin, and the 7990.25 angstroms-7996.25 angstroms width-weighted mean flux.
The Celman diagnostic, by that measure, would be 80.6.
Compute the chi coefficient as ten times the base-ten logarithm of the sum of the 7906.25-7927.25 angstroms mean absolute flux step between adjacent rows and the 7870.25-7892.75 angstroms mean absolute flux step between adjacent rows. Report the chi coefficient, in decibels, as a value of 3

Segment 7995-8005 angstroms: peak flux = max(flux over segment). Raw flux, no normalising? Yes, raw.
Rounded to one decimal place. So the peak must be 16.2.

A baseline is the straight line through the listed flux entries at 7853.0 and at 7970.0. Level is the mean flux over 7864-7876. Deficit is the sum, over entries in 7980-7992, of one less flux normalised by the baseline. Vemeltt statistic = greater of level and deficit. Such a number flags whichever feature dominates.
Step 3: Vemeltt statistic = 16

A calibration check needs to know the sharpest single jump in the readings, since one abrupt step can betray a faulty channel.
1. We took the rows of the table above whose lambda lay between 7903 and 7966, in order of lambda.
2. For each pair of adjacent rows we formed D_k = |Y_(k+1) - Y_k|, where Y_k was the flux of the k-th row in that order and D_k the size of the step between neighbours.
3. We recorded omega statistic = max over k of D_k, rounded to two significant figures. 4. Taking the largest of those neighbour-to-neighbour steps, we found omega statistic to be 3.1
